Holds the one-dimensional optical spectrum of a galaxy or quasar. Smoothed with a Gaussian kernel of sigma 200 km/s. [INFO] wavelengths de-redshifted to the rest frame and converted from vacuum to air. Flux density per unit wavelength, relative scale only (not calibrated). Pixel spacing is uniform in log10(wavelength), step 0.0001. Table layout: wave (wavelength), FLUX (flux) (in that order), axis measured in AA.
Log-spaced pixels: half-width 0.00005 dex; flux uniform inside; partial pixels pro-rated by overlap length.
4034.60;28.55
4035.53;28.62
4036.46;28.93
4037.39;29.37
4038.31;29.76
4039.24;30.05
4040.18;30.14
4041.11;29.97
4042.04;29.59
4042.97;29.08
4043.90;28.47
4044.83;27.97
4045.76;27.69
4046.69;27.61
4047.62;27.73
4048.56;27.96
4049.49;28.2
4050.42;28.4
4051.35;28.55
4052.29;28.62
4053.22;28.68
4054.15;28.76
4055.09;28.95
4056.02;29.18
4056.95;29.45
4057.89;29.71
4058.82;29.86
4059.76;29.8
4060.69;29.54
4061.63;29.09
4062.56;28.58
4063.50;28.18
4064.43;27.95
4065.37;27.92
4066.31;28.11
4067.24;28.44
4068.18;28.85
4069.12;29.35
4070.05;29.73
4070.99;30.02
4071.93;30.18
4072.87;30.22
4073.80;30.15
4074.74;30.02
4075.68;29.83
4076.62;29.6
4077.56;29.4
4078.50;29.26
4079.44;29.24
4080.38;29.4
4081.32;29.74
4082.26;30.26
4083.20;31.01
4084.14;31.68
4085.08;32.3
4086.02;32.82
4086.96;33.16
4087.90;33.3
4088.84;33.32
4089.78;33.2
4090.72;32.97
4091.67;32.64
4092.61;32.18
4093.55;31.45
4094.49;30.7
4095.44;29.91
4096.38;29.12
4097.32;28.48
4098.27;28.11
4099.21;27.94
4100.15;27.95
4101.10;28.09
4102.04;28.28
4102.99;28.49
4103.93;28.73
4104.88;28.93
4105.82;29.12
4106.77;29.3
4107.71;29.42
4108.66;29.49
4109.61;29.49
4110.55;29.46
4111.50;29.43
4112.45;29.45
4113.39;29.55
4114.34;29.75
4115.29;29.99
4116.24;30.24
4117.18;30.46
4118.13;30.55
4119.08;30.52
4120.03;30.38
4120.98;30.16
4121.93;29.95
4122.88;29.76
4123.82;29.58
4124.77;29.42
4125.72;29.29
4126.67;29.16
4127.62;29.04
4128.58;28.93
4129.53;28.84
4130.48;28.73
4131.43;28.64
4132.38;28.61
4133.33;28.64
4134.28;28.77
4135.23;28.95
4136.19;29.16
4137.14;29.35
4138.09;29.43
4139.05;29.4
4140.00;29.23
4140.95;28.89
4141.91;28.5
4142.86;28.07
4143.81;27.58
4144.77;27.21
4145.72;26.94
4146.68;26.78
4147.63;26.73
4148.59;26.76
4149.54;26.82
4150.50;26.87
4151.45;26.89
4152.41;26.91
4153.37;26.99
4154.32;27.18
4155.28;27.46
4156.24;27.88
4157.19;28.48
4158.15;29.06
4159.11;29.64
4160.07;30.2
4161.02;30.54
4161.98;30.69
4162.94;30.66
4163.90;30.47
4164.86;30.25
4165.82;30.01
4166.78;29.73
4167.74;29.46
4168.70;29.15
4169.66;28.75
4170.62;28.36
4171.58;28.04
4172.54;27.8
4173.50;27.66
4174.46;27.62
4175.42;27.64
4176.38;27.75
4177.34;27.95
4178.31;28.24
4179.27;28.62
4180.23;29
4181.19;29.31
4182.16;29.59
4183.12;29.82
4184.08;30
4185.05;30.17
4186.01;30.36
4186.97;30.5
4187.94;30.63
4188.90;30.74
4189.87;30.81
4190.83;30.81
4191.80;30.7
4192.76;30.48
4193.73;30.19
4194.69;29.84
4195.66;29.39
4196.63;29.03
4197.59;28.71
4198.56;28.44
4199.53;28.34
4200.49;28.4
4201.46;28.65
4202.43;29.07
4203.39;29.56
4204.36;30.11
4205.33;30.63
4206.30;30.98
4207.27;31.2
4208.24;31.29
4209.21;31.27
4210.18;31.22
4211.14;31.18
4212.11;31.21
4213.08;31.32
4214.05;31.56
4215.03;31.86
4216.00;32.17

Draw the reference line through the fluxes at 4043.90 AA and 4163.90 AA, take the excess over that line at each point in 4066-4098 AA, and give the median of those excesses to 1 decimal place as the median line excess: 1.1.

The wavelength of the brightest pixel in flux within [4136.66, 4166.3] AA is 4161.98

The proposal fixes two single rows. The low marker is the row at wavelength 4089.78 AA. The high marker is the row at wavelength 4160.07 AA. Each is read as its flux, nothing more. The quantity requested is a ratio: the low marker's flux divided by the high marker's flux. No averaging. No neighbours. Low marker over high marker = 1.10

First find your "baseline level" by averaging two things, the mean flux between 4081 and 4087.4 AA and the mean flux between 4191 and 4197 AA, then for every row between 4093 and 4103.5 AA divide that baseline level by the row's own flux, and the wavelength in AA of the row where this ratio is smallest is 4093.55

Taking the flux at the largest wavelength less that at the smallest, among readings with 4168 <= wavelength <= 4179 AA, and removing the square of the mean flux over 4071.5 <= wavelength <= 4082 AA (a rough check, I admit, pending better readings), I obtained -885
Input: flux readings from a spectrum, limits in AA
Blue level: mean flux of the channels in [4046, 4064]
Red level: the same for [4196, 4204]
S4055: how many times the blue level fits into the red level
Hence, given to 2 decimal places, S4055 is 1.00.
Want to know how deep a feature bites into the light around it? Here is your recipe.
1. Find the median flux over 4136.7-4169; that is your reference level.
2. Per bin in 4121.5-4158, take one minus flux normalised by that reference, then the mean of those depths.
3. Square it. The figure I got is 0.0002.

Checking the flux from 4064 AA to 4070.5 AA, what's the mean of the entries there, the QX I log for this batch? 28.6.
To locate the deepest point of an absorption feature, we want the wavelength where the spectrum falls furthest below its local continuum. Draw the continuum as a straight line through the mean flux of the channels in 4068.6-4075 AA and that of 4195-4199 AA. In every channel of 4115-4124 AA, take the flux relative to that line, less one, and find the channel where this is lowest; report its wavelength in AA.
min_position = 4123.82 AA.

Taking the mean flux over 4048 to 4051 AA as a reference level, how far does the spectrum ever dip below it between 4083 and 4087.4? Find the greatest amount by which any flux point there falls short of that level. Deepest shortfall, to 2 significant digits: -2.8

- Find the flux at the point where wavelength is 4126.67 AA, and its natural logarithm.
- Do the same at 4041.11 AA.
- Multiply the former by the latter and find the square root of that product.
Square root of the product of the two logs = 3.39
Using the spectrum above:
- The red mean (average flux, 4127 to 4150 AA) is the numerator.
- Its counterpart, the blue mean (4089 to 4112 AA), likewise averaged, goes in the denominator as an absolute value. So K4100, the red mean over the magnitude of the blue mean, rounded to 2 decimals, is 0.95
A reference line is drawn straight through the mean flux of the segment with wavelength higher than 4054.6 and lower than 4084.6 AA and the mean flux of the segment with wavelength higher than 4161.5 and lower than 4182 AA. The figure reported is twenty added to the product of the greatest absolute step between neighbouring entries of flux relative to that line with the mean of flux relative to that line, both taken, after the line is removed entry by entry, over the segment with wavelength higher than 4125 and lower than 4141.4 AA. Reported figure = 19.96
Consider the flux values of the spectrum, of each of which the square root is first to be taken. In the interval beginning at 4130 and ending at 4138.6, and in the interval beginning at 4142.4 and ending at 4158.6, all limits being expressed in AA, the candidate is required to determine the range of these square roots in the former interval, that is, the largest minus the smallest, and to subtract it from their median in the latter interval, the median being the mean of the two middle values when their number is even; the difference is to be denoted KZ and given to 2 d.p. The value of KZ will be 5.12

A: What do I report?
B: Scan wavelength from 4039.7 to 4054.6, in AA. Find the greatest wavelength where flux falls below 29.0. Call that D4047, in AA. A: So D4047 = 4054.15 AA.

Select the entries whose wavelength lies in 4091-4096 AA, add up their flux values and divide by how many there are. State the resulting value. 31.4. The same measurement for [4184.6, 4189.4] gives 30.5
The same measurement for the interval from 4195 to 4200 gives 28.8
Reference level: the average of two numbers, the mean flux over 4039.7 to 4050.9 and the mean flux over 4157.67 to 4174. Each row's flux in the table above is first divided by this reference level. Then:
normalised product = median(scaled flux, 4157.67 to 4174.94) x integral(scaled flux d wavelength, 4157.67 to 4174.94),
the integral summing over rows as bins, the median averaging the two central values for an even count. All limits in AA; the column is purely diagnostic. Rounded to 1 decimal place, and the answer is 17.8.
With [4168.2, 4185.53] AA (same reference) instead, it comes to 16.8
